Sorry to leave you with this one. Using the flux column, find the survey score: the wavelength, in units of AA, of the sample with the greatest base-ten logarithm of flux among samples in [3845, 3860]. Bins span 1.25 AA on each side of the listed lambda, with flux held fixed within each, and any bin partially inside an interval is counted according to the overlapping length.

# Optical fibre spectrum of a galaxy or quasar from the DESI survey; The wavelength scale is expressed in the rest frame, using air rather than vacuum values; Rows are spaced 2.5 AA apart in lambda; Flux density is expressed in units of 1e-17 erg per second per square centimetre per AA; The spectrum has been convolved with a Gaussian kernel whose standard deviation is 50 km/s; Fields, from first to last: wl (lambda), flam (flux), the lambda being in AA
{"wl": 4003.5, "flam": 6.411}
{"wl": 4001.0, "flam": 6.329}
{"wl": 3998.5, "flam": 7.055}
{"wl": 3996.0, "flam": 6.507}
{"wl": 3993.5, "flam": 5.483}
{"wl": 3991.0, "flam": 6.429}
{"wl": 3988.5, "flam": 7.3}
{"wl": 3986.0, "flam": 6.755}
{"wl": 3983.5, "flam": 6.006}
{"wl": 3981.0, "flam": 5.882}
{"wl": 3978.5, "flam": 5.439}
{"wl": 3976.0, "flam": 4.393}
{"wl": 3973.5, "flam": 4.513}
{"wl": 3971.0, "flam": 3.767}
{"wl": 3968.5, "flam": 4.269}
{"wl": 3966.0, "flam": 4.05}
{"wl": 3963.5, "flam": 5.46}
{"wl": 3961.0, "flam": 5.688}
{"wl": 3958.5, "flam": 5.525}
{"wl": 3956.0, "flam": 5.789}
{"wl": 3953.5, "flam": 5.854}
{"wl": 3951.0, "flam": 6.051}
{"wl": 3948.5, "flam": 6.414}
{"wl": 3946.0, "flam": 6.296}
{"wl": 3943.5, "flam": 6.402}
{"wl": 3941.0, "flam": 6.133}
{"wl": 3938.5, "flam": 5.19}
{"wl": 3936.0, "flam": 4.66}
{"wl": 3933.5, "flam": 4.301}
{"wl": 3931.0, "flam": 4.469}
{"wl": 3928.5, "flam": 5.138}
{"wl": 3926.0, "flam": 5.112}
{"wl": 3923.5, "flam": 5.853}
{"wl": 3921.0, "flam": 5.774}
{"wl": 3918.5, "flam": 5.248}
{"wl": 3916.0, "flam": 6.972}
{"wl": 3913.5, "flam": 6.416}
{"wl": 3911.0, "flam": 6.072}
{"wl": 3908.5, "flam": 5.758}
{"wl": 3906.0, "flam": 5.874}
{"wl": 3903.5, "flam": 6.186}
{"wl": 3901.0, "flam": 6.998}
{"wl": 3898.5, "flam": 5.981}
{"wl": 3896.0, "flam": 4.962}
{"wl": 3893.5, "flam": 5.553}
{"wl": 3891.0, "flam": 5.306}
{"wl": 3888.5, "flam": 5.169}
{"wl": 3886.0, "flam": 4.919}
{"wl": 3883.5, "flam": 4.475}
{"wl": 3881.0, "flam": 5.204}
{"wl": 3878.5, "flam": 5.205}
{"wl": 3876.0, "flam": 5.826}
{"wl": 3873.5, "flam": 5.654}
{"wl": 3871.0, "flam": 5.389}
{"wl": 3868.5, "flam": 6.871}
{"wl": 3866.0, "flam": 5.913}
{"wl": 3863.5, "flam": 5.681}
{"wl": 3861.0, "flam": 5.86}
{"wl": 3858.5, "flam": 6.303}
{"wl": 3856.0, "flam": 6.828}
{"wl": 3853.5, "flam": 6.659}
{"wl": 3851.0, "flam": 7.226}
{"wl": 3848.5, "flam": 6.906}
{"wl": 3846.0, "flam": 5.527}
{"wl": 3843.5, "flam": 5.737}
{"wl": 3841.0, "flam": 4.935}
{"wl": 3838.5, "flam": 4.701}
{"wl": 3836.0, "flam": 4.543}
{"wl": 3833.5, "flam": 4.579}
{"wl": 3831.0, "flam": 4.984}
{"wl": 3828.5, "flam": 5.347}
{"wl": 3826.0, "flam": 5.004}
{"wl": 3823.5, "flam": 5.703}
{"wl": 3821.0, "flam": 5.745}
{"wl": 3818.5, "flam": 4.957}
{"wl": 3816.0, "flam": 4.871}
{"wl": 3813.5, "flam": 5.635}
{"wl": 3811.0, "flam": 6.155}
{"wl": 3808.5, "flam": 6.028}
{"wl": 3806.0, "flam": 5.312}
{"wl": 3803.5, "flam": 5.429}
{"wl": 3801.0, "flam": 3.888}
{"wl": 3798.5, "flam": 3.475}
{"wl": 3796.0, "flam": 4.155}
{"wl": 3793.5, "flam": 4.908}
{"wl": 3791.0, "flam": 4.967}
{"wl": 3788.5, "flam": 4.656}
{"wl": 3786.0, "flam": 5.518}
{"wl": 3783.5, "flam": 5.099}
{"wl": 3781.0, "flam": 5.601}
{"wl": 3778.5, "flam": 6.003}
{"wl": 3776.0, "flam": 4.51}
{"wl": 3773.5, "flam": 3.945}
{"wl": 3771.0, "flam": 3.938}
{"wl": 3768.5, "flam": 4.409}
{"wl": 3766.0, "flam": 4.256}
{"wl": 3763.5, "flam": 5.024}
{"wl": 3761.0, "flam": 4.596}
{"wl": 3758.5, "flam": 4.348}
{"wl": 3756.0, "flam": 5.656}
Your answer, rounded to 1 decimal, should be 3851.0 AA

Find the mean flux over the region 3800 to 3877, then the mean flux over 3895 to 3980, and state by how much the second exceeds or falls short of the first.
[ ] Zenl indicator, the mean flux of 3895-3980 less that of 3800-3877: -0.1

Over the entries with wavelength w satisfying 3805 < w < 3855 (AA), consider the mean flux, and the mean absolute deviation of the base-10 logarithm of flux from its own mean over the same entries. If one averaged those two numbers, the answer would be 2.79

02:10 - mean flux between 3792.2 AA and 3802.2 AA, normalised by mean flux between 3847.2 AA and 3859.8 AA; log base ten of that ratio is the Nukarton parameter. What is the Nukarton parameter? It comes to -0.22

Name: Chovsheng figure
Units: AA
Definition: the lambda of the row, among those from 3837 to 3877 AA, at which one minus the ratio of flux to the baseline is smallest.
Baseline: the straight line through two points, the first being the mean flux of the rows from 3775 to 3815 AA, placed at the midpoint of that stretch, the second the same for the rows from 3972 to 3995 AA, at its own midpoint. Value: 3851.0 AA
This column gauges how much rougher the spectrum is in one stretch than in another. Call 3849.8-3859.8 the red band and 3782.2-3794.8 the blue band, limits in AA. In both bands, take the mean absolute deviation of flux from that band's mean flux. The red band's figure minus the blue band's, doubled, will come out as 0.10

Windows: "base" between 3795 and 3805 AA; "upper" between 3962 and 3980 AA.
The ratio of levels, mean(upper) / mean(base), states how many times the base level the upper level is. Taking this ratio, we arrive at 1.08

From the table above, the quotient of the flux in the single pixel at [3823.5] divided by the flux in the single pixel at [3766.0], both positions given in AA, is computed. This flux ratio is 1.3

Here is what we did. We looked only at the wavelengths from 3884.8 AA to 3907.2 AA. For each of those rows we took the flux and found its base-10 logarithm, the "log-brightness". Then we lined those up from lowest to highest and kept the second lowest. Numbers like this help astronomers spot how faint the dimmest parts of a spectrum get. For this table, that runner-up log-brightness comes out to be 0.696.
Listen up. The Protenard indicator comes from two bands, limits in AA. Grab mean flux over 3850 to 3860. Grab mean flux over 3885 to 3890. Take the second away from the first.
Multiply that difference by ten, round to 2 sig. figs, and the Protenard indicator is 17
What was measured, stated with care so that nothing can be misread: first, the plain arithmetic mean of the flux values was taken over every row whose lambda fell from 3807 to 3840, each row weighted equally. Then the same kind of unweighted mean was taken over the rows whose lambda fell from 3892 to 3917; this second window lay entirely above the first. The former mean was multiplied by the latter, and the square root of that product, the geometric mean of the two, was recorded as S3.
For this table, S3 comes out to 5.6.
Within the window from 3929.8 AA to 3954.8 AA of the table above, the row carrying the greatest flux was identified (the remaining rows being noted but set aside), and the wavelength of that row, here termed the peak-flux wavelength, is 3948.5 AA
